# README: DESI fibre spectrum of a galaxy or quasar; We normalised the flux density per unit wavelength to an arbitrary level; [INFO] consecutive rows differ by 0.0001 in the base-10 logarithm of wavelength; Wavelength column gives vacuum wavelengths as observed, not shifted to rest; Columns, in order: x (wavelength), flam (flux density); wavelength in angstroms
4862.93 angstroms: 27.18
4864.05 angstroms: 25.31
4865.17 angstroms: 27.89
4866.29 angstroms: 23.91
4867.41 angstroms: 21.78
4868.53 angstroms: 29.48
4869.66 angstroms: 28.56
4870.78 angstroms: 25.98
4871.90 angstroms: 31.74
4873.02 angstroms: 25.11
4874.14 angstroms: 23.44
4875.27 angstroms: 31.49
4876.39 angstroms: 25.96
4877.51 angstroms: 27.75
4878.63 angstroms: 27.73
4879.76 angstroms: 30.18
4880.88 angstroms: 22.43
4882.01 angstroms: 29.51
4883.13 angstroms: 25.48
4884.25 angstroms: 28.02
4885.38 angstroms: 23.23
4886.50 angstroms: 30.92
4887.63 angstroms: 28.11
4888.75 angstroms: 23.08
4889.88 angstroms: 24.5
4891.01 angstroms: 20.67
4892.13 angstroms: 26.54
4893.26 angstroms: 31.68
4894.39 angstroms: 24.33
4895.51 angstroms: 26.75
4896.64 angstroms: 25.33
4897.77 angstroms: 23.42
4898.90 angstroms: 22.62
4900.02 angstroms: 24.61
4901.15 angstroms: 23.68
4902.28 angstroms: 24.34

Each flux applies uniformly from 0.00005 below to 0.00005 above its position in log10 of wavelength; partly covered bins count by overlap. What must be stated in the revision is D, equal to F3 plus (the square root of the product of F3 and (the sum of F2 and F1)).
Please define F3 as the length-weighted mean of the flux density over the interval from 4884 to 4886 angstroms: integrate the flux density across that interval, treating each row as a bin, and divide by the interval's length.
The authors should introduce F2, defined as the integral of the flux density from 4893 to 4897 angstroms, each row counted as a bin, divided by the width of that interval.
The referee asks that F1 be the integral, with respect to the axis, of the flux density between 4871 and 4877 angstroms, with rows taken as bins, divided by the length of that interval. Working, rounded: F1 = 27.5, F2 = 26.8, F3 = 25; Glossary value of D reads 63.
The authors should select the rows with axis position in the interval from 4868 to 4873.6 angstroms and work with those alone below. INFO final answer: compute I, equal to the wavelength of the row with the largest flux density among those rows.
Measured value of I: 4871.90 angstroms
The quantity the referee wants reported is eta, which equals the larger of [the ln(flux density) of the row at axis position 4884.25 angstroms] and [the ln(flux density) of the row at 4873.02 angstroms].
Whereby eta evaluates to 3.33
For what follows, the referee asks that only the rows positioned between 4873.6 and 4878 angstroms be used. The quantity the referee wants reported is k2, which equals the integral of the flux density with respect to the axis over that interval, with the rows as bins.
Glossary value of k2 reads 119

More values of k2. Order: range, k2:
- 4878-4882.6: 126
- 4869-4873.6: 128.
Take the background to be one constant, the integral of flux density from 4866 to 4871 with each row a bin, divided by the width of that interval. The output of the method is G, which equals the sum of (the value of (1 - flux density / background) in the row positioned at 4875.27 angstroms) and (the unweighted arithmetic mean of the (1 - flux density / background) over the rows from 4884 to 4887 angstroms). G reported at -0.26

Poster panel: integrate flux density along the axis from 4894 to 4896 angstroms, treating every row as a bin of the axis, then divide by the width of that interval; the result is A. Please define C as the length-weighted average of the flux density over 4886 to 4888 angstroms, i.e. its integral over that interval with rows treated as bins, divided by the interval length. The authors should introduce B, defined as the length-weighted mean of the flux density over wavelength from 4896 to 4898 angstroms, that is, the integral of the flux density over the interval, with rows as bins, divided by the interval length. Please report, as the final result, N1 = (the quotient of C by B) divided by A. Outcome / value 0.0468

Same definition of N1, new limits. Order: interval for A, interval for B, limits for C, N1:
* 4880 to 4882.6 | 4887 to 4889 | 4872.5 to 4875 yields 0.0361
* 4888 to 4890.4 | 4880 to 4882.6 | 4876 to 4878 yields 0.0421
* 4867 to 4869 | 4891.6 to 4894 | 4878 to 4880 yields 0.0388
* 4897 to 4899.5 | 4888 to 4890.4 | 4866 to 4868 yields 0.0406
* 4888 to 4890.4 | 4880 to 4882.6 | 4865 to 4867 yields 0.0394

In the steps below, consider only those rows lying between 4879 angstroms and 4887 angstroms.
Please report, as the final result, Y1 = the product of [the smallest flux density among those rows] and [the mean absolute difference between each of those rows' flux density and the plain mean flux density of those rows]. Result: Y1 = 65.3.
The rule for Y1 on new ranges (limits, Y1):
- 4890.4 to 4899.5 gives 49.8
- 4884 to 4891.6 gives 62.2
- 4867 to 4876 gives 68.0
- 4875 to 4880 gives 46.0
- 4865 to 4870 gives 60.6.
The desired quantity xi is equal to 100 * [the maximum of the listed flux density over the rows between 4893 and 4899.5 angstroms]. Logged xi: 3168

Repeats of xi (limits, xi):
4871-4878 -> 3174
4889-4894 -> 3168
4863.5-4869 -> 2948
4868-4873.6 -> 3174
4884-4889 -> 3092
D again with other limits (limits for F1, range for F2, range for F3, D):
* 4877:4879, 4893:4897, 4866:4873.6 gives 65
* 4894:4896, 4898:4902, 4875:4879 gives 65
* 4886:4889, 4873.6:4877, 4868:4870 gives 69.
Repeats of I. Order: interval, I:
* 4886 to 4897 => 4893.26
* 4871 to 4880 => 4871.90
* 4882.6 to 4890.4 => 4886.50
